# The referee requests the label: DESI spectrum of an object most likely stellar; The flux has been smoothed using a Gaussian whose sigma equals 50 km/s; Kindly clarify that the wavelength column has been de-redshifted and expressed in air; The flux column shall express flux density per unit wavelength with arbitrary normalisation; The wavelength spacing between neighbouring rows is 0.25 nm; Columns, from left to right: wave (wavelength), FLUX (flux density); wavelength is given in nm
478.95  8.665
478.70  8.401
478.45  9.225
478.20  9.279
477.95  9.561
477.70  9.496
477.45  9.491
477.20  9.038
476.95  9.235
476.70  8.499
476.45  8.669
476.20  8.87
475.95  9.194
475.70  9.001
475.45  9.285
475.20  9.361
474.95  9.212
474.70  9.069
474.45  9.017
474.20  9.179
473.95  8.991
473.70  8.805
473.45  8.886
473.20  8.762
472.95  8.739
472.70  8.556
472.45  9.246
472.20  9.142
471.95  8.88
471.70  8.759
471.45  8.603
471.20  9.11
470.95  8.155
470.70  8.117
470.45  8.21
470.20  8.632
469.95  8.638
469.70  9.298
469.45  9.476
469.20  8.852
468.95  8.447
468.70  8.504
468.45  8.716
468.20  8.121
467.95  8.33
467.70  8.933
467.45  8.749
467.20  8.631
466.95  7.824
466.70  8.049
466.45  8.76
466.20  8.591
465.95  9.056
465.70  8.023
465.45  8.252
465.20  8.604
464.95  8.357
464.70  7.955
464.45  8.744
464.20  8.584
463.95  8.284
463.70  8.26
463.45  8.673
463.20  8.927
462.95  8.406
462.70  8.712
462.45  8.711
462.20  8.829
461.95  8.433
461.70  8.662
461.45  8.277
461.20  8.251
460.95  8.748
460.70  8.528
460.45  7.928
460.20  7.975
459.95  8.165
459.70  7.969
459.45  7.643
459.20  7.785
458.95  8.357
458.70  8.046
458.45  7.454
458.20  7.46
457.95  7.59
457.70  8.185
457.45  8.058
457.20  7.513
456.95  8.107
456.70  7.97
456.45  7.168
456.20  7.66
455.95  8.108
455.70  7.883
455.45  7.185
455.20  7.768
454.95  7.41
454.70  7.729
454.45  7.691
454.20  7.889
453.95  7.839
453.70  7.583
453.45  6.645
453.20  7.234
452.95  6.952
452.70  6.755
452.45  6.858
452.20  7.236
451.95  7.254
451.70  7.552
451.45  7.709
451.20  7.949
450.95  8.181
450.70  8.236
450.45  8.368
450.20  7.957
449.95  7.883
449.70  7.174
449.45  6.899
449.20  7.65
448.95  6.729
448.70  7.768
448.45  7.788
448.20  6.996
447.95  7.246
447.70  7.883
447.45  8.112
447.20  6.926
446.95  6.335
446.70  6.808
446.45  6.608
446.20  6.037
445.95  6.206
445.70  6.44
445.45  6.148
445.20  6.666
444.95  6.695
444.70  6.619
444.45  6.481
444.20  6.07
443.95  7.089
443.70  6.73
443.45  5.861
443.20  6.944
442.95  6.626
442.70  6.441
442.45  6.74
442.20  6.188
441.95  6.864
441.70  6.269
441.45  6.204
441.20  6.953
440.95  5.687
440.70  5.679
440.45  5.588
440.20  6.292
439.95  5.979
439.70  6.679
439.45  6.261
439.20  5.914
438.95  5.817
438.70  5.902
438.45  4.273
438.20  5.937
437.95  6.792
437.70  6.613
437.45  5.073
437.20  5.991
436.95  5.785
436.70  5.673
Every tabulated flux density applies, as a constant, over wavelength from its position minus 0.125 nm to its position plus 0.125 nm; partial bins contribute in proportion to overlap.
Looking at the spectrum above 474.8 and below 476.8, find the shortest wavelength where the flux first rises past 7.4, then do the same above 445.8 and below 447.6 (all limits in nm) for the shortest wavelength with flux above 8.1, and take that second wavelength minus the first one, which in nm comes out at -27.50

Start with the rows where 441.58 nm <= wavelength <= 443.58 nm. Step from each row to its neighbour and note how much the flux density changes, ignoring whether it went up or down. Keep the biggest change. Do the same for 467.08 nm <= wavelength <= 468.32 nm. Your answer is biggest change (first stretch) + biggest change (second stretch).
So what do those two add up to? 1.7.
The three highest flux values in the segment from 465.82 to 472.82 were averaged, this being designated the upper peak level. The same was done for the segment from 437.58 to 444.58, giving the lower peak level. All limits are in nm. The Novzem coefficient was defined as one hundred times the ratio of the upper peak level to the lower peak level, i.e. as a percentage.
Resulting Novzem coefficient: 134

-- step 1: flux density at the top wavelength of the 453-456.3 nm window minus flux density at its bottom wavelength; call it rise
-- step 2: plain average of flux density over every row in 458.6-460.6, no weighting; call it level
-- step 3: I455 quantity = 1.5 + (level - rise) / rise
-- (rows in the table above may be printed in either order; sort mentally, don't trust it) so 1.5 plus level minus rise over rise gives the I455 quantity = 19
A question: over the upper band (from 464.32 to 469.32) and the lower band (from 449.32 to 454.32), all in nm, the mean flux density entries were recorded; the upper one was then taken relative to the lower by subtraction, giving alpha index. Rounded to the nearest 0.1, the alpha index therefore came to 1.0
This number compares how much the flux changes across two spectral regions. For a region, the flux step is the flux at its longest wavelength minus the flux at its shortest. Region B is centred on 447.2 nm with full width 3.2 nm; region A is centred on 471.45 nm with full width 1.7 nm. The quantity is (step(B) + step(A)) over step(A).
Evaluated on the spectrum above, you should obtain 2.3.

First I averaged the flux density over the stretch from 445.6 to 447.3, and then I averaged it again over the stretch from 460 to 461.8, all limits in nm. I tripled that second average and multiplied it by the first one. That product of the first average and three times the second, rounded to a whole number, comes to 162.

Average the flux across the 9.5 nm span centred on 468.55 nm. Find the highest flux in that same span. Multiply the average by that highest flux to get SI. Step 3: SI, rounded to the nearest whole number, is 81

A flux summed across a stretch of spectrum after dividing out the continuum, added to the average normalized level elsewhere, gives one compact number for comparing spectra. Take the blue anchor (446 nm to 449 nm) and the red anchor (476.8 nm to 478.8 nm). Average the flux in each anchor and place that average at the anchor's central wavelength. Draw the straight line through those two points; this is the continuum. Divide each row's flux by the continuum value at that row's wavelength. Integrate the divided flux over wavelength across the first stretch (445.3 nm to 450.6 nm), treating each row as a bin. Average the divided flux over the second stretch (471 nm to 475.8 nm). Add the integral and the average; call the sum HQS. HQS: 6.3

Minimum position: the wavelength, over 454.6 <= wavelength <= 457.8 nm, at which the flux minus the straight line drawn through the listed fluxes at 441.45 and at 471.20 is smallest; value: 456.45 nm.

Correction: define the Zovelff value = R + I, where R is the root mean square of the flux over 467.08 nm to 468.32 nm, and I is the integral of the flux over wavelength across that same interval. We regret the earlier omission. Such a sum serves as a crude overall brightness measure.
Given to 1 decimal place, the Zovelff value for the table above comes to 19.2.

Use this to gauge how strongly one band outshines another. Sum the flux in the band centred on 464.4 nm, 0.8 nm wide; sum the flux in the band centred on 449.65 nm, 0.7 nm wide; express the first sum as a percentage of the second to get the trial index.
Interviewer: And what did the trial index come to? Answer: 115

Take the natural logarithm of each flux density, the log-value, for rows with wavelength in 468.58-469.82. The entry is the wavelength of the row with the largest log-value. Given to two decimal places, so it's 469.45 nm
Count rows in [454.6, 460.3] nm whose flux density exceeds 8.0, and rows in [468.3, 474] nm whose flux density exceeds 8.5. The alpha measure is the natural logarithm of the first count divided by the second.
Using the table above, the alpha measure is -1.0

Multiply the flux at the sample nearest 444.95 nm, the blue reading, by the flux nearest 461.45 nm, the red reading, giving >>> 55.4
